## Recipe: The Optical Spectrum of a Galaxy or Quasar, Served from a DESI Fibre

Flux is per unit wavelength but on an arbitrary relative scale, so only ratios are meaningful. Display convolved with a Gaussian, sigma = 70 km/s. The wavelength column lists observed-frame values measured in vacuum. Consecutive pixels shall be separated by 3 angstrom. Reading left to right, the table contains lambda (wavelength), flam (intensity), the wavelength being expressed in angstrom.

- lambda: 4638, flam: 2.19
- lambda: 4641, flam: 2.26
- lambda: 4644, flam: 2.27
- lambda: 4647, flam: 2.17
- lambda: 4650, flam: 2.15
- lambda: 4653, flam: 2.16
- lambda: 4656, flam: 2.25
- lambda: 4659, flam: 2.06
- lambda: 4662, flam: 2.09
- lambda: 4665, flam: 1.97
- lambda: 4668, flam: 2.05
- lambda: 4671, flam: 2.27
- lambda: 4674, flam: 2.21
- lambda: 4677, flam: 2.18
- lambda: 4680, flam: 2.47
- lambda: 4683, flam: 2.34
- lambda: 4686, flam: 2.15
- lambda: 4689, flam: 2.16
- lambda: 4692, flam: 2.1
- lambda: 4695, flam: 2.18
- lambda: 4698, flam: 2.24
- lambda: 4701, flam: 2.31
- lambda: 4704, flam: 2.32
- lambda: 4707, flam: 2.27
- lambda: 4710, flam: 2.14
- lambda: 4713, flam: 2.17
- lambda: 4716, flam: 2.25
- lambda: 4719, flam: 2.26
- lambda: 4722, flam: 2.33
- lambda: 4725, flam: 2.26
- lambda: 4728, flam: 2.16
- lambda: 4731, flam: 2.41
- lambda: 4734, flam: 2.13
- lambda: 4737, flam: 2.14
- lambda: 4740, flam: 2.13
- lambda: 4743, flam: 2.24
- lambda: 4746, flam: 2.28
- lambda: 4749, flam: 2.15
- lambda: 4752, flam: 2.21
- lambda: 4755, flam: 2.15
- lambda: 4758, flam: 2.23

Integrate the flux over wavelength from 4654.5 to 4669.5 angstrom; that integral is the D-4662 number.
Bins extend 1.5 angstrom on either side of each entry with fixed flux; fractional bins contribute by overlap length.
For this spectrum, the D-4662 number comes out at 31.3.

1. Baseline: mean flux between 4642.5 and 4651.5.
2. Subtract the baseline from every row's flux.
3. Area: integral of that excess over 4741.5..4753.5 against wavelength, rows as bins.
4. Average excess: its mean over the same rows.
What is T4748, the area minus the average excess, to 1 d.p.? 0.3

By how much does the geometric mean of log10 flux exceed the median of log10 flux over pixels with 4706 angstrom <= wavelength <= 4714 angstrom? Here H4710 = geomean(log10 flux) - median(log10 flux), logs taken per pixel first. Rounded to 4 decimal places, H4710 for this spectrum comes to 0.0043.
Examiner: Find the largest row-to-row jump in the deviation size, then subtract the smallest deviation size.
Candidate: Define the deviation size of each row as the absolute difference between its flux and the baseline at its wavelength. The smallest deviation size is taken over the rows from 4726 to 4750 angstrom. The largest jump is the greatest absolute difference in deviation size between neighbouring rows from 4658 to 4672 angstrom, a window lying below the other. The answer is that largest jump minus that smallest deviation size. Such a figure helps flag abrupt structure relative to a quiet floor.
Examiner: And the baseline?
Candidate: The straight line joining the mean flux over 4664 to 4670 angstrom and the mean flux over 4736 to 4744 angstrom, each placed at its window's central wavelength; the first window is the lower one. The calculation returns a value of 0.20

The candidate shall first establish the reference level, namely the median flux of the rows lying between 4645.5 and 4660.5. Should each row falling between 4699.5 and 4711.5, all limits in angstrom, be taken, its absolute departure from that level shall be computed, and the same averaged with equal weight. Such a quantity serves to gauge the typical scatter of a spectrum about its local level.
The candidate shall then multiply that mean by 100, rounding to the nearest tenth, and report 11.0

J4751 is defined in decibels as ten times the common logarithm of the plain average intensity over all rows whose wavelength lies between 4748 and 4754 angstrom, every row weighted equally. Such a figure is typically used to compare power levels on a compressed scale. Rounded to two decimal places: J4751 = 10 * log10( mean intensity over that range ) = 3.38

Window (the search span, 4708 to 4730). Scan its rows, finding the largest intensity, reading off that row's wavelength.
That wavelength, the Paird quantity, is 4722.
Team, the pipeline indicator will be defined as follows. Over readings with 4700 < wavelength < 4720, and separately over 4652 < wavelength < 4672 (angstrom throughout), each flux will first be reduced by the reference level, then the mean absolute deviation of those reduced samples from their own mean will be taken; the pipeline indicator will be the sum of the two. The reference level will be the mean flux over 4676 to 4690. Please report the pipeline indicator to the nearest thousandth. 0.142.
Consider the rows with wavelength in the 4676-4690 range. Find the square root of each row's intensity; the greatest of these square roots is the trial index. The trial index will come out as 1.57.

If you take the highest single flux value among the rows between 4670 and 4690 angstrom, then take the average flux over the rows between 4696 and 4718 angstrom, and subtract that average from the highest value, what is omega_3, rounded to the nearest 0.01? 0.23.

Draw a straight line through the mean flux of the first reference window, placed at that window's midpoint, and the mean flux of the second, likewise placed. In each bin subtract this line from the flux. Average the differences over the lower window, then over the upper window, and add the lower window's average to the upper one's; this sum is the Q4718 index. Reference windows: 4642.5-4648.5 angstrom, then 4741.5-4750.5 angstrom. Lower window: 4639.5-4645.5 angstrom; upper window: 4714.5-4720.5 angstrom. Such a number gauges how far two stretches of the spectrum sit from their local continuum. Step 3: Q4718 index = 0.08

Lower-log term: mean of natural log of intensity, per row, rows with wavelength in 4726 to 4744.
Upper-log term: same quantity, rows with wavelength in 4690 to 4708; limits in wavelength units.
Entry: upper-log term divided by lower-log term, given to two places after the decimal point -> 1.02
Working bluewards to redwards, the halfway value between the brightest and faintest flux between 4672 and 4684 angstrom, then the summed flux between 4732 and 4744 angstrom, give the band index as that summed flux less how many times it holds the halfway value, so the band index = 4.92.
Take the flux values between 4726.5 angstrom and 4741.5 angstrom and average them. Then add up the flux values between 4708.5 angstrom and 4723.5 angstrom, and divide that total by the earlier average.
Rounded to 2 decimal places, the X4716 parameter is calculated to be 5.08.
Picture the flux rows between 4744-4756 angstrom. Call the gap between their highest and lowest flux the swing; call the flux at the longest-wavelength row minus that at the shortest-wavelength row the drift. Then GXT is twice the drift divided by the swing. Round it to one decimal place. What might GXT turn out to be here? -2.0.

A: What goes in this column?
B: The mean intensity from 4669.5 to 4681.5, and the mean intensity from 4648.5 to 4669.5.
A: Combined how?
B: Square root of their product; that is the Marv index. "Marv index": 2.19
